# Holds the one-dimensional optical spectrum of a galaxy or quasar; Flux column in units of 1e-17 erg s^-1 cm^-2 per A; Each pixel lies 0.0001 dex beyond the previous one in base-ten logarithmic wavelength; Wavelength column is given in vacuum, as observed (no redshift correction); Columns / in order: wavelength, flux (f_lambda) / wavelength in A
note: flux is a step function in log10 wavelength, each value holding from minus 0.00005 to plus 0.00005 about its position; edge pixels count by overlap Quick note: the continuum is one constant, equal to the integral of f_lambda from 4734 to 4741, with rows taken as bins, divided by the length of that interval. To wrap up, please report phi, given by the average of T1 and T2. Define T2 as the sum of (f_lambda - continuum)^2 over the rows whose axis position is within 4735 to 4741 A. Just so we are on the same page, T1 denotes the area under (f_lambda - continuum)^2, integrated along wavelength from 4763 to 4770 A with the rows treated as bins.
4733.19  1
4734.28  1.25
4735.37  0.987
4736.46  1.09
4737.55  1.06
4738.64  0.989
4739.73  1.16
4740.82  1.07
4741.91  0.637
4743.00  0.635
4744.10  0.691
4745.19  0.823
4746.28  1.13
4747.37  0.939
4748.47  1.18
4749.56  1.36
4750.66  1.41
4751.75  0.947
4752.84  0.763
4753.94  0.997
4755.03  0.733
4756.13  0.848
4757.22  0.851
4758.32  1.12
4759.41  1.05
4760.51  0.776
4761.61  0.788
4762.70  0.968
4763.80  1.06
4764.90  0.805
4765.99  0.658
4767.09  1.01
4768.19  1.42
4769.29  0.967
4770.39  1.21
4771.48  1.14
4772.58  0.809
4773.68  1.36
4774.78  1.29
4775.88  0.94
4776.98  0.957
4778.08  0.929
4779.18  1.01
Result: 0.23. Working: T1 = 0.43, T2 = 0.02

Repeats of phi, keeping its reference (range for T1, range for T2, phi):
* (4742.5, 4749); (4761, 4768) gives 0.42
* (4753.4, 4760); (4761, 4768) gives 0.31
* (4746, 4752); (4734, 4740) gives 0.15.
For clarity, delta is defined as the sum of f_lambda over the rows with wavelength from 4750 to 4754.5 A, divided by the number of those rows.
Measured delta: 1.03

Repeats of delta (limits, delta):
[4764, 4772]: 1.03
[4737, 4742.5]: 0.98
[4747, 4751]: 1.22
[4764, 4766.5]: 0.73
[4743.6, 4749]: 0.95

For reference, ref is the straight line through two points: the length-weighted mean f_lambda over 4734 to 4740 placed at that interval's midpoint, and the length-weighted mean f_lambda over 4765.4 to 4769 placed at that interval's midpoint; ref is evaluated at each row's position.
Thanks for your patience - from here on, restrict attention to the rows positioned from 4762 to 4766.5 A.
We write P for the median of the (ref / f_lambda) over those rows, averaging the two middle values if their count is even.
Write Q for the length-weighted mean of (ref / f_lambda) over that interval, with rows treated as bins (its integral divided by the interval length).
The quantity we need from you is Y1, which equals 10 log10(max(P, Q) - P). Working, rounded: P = 1.17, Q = 1.22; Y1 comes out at -13.1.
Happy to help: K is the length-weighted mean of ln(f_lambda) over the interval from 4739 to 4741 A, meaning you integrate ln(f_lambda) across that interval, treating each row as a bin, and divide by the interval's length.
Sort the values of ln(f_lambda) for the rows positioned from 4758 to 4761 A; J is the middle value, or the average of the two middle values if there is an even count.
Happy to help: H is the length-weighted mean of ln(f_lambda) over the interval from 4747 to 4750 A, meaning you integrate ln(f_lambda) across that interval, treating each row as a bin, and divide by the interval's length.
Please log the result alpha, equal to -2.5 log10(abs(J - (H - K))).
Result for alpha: 5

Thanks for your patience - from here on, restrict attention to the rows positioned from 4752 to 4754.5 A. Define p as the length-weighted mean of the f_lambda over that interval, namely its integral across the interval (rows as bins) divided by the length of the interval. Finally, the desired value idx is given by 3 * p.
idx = 2.7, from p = 0.89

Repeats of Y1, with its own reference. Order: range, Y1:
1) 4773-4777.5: -23.9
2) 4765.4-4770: -13.4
